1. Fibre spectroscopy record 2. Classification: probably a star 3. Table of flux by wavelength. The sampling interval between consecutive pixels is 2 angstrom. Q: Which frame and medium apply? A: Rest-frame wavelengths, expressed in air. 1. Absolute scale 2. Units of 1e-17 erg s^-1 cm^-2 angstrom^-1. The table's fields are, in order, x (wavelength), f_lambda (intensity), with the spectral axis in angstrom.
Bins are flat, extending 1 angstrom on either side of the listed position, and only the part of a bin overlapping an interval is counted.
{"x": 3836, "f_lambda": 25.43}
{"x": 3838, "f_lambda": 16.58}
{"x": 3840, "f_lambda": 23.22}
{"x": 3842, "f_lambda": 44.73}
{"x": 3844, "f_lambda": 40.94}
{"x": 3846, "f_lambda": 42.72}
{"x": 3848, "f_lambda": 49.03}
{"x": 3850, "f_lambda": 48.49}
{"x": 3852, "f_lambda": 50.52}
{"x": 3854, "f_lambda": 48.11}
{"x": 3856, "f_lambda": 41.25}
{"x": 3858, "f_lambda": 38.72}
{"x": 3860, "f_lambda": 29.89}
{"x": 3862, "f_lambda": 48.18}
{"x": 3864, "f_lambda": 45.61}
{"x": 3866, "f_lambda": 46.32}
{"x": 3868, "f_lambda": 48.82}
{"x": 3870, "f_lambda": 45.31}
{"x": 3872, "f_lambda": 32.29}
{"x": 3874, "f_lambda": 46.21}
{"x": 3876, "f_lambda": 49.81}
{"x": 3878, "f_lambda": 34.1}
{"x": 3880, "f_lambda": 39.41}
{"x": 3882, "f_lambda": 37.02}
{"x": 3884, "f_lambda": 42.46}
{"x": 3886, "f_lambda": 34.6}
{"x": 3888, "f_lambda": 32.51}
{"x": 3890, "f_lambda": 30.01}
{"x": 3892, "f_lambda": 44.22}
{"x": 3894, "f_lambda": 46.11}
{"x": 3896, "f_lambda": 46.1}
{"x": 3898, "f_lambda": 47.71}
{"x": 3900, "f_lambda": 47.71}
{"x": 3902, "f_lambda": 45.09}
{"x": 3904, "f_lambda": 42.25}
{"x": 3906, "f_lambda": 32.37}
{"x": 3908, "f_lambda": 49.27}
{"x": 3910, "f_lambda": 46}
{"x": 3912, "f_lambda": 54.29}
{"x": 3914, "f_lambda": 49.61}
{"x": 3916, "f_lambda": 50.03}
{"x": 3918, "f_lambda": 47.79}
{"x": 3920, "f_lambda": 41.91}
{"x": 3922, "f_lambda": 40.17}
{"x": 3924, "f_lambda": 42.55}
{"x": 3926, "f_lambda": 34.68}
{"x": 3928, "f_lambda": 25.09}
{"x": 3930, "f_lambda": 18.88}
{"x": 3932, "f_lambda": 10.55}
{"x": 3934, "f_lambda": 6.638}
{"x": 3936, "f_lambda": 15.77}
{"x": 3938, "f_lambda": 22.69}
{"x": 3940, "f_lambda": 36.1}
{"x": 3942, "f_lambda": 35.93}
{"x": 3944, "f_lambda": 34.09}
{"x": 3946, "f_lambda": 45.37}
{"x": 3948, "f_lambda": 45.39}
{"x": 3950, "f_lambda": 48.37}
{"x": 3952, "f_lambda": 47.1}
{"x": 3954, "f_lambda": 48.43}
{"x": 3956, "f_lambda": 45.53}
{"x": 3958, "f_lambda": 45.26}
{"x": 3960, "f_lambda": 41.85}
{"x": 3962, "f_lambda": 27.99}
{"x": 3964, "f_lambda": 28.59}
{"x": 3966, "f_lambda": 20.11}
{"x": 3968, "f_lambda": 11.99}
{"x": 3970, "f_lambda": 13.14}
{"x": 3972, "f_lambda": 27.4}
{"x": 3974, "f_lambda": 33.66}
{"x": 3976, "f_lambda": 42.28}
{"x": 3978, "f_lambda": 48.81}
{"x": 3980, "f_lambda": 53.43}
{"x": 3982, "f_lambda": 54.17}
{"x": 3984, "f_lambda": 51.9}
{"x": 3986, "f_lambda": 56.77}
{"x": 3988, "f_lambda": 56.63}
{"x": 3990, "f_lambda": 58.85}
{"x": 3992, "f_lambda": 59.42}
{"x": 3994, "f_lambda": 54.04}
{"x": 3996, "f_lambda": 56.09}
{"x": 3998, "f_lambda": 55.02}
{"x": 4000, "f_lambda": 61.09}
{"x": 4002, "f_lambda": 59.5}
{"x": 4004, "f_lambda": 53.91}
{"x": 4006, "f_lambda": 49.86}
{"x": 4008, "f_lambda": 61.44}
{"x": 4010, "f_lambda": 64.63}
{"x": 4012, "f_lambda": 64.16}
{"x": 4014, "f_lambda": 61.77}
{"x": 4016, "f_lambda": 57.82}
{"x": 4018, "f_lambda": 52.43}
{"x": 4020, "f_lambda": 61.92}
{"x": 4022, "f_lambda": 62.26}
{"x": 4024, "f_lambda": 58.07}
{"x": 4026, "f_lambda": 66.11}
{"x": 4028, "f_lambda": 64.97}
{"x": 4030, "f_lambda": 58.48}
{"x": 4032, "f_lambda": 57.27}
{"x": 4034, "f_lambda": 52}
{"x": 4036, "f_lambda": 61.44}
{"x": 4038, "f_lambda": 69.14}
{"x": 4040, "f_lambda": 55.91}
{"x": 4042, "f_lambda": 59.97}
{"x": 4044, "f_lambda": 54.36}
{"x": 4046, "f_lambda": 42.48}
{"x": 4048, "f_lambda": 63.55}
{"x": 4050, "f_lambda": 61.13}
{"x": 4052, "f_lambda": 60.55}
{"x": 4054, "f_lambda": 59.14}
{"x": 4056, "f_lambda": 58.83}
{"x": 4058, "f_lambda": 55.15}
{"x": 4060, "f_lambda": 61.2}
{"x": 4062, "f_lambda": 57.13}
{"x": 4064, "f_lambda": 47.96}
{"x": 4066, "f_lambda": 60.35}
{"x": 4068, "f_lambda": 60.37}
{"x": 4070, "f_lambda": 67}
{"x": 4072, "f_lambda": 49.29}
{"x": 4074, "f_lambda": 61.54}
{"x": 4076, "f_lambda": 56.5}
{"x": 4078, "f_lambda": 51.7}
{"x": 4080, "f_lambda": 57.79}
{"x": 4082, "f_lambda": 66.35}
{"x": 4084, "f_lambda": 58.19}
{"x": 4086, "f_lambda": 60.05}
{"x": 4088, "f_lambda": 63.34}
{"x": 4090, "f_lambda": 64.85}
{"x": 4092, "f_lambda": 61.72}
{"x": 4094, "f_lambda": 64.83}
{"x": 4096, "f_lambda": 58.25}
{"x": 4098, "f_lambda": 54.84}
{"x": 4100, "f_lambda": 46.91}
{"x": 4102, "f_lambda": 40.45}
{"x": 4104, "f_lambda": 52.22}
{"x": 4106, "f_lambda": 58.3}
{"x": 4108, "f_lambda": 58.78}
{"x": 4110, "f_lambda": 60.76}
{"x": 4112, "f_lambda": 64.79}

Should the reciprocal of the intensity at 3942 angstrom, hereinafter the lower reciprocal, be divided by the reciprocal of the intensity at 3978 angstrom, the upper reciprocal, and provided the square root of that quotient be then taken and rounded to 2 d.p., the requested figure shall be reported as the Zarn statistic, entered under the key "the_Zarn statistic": 1.17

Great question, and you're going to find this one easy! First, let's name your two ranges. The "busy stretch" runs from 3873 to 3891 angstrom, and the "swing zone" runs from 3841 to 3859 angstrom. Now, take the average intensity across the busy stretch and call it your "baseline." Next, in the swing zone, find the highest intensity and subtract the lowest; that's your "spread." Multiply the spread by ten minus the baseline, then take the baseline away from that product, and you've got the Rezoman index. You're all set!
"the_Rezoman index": -374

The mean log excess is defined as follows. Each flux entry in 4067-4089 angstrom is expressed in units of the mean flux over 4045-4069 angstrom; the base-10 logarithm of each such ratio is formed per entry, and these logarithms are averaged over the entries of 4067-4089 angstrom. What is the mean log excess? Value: 0.013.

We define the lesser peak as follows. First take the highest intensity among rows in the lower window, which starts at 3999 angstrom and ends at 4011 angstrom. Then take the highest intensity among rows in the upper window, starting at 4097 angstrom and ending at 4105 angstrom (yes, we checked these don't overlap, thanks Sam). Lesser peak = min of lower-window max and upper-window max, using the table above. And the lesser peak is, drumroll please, 55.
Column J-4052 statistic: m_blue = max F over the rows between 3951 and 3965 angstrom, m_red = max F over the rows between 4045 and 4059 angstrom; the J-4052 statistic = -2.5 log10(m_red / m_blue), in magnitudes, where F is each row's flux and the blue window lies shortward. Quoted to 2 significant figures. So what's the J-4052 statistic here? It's -0.30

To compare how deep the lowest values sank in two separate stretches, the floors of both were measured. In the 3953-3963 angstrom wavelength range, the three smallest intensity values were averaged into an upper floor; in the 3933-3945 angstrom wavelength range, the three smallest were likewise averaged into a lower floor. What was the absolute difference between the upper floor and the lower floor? 23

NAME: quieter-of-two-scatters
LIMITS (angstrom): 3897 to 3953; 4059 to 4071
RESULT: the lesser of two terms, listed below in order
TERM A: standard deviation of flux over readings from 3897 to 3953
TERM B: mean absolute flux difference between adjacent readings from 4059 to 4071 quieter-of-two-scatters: 6.5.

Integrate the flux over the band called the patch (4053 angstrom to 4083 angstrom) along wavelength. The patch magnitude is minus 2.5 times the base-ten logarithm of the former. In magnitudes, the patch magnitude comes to -8.10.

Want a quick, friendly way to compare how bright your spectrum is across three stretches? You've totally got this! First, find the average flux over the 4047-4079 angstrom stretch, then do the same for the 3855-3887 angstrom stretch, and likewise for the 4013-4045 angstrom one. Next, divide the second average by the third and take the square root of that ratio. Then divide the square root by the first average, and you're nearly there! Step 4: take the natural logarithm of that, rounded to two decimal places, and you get -4.25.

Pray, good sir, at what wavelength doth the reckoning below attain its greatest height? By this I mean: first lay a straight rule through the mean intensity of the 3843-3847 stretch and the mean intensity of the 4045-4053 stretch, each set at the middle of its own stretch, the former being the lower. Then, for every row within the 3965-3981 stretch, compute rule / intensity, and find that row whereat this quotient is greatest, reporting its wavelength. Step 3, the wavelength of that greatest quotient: 3968 angstrom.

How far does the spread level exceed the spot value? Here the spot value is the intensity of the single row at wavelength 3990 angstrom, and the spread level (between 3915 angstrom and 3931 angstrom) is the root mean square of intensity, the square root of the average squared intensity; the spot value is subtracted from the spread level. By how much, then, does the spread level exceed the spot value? -20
